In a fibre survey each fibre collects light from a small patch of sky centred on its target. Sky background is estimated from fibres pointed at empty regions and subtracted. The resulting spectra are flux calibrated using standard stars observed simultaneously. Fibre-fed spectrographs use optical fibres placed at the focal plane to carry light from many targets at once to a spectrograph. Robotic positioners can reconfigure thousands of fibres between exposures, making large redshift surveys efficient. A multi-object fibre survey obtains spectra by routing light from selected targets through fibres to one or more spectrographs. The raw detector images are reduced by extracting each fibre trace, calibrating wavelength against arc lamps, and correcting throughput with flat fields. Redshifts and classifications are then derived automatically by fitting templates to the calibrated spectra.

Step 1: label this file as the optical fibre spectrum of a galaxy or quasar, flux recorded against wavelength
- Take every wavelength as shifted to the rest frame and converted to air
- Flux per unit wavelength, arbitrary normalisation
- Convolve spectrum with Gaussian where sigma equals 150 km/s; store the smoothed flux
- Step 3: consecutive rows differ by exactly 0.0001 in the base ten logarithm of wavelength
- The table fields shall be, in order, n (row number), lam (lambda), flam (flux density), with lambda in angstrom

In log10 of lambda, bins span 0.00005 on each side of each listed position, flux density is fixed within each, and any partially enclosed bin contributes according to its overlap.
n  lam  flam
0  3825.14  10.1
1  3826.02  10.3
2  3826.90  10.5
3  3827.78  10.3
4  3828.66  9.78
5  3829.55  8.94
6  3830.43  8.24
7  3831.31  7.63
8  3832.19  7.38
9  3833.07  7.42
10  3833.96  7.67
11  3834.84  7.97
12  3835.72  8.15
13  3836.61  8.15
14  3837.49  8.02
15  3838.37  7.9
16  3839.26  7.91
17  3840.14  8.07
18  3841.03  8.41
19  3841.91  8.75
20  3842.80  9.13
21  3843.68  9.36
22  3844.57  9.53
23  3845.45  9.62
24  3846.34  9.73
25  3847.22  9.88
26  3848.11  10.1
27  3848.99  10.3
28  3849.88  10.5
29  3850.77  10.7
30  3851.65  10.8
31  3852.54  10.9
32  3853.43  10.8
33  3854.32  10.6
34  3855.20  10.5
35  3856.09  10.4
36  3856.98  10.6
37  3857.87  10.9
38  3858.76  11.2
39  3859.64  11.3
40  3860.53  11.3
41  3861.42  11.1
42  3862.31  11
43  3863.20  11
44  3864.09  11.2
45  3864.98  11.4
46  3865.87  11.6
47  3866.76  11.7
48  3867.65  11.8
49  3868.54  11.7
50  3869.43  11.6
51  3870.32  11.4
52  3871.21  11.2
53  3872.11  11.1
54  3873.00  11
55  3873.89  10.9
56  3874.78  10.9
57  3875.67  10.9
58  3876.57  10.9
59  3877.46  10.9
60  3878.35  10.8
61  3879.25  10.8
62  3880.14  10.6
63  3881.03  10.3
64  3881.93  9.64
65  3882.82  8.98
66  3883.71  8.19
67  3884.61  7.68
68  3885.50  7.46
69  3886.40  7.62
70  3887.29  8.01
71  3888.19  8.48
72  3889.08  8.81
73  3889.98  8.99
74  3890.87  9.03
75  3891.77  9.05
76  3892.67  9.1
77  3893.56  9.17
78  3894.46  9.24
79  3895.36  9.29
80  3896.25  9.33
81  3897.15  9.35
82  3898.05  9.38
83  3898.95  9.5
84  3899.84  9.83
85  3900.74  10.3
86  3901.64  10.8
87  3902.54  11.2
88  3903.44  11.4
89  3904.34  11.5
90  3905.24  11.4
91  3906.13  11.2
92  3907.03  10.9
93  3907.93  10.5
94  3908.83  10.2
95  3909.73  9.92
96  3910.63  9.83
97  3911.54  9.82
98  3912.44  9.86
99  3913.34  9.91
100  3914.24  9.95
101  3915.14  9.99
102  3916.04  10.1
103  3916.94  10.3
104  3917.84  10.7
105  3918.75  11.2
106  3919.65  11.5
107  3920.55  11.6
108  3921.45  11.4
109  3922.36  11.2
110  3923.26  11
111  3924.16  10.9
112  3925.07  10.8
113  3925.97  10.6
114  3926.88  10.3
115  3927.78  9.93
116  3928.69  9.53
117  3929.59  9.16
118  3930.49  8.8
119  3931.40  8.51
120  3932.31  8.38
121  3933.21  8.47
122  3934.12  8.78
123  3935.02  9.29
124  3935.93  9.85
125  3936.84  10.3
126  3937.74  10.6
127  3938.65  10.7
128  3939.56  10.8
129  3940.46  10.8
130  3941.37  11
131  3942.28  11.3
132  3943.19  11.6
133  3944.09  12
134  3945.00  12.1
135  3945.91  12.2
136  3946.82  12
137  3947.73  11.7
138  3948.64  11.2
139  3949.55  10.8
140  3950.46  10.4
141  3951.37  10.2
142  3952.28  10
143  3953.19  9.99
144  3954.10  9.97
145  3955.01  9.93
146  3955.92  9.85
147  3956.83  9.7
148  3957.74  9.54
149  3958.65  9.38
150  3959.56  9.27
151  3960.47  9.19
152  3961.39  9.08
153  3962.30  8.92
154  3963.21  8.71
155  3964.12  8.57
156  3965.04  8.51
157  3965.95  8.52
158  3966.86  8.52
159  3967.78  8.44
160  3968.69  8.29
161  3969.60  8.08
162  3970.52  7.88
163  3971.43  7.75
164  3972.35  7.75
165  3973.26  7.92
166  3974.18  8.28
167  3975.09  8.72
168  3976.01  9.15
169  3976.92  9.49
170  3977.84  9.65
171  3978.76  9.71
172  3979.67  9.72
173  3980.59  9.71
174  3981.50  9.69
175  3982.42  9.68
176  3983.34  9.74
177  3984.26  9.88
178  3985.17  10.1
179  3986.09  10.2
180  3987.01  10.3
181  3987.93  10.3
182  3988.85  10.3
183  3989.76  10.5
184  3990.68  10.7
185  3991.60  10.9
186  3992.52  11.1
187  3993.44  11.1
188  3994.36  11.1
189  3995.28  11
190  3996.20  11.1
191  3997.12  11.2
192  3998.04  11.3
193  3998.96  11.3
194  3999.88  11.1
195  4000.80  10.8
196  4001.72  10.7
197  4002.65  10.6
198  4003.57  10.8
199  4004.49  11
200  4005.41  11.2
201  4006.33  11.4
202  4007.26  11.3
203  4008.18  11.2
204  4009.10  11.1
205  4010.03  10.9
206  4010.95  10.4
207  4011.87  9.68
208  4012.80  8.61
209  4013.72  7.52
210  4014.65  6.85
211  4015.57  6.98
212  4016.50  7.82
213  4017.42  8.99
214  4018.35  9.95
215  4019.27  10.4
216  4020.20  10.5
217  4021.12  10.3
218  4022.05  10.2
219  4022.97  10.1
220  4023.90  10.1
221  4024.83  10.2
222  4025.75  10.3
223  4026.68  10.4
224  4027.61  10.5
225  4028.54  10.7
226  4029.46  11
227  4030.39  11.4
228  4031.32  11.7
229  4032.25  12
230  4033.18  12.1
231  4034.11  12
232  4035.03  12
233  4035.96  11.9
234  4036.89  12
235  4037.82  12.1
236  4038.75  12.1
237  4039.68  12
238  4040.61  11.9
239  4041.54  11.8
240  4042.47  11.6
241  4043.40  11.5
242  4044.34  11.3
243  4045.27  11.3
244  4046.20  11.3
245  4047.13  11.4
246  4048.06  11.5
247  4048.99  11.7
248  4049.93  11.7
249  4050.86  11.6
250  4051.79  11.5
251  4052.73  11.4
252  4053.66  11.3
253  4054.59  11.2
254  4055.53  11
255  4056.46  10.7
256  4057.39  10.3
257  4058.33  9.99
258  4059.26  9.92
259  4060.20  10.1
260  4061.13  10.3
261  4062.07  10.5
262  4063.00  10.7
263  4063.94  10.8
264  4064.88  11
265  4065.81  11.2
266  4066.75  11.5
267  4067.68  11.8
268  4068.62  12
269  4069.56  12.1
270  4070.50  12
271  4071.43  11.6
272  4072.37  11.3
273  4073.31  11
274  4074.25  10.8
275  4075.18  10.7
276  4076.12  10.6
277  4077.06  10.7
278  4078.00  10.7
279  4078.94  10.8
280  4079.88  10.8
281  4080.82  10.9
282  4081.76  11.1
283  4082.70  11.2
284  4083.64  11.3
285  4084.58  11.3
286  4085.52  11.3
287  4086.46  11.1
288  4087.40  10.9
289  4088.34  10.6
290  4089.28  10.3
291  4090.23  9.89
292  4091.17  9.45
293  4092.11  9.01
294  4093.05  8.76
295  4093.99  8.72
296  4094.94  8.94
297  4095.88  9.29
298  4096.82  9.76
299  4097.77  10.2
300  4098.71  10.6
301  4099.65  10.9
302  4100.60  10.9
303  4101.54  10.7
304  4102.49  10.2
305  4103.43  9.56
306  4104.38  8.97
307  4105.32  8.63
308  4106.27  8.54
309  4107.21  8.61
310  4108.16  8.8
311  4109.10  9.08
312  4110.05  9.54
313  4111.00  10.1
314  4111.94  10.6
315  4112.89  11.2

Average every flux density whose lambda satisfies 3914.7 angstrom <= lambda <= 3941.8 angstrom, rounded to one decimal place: 10.2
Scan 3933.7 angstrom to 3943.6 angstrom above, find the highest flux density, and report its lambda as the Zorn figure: 3943.19 angstrom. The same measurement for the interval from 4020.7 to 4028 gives 4027.61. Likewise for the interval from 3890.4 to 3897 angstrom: 3896.25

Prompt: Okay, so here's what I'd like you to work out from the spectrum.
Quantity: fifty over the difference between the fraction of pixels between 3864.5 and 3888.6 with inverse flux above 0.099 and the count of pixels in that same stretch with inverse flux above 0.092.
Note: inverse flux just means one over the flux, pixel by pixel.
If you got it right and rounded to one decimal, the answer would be -4.3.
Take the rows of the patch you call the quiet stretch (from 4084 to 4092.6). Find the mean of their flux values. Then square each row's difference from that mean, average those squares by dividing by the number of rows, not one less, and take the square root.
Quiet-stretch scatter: 0.8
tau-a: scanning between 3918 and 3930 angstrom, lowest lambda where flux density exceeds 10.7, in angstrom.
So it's 3918.75 angstrom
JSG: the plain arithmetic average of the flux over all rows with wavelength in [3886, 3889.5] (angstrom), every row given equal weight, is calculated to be 8.2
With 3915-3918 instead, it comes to 10.3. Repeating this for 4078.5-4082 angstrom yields 10.9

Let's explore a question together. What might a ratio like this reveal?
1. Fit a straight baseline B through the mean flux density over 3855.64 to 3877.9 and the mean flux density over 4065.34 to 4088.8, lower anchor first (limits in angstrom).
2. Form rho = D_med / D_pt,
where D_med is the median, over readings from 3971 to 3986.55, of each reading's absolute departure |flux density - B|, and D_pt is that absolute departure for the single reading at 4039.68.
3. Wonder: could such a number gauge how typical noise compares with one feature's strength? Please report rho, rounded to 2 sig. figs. 1.8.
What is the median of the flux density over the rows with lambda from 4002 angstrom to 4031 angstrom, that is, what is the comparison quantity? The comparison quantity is 10.4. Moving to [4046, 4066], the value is 11.1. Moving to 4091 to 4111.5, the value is 9.4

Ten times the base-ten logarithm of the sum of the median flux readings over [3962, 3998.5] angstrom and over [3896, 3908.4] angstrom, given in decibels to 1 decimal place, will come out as 13.1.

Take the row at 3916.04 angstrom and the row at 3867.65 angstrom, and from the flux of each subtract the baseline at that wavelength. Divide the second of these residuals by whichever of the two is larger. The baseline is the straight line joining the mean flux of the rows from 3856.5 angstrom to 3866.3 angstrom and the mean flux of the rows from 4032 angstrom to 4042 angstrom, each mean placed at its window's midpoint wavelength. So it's 1.00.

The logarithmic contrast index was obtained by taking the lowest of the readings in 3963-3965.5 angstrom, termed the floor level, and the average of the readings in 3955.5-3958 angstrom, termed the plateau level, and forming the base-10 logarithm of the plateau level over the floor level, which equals 0.06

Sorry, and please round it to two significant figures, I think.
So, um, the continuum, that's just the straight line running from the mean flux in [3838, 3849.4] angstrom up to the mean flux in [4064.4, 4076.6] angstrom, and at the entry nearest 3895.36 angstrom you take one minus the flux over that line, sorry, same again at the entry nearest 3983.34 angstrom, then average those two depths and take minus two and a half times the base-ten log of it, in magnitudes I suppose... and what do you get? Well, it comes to 3.2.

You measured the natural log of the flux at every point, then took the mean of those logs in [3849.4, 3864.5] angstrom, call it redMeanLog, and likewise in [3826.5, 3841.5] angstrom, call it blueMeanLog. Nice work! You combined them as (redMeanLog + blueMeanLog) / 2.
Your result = 2.25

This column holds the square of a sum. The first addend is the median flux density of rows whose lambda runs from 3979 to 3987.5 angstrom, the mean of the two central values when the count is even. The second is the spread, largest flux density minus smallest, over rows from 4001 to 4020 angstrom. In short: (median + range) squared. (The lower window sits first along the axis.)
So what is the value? 204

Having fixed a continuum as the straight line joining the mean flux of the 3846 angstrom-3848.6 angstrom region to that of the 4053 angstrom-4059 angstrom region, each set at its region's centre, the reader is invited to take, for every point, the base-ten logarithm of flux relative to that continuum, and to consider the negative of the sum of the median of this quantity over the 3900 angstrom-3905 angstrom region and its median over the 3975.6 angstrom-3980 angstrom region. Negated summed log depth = -0.01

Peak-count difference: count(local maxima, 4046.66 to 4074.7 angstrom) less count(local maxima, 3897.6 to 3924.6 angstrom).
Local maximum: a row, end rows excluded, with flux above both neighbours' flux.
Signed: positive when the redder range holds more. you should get -1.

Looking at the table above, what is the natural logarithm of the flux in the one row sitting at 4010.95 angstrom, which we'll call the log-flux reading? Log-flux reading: 2.34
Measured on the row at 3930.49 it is 2.17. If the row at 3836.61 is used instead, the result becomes 2.10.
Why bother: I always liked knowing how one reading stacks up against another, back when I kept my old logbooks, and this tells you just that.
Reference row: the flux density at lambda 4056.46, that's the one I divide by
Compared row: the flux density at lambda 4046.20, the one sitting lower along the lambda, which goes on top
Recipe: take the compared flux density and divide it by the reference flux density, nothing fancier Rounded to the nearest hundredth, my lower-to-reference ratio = 1.06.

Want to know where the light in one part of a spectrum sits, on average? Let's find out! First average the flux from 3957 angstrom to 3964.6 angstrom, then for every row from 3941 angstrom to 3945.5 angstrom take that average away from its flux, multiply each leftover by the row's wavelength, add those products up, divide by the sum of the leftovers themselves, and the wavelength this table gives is 3943.4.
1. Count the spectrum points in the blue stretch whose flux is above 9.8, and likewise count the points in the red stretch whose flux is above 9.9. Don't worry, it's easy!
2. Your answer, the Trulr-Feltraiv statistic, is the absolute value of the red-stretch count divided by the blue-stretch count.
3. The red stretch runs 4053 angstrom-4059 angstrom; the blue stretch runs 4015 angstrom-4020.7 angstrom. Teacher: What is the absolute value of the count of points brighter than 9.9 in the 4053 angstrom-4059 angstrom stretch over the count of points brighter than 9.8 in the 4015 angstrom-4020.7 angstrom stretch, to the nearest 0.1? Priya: 2.0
